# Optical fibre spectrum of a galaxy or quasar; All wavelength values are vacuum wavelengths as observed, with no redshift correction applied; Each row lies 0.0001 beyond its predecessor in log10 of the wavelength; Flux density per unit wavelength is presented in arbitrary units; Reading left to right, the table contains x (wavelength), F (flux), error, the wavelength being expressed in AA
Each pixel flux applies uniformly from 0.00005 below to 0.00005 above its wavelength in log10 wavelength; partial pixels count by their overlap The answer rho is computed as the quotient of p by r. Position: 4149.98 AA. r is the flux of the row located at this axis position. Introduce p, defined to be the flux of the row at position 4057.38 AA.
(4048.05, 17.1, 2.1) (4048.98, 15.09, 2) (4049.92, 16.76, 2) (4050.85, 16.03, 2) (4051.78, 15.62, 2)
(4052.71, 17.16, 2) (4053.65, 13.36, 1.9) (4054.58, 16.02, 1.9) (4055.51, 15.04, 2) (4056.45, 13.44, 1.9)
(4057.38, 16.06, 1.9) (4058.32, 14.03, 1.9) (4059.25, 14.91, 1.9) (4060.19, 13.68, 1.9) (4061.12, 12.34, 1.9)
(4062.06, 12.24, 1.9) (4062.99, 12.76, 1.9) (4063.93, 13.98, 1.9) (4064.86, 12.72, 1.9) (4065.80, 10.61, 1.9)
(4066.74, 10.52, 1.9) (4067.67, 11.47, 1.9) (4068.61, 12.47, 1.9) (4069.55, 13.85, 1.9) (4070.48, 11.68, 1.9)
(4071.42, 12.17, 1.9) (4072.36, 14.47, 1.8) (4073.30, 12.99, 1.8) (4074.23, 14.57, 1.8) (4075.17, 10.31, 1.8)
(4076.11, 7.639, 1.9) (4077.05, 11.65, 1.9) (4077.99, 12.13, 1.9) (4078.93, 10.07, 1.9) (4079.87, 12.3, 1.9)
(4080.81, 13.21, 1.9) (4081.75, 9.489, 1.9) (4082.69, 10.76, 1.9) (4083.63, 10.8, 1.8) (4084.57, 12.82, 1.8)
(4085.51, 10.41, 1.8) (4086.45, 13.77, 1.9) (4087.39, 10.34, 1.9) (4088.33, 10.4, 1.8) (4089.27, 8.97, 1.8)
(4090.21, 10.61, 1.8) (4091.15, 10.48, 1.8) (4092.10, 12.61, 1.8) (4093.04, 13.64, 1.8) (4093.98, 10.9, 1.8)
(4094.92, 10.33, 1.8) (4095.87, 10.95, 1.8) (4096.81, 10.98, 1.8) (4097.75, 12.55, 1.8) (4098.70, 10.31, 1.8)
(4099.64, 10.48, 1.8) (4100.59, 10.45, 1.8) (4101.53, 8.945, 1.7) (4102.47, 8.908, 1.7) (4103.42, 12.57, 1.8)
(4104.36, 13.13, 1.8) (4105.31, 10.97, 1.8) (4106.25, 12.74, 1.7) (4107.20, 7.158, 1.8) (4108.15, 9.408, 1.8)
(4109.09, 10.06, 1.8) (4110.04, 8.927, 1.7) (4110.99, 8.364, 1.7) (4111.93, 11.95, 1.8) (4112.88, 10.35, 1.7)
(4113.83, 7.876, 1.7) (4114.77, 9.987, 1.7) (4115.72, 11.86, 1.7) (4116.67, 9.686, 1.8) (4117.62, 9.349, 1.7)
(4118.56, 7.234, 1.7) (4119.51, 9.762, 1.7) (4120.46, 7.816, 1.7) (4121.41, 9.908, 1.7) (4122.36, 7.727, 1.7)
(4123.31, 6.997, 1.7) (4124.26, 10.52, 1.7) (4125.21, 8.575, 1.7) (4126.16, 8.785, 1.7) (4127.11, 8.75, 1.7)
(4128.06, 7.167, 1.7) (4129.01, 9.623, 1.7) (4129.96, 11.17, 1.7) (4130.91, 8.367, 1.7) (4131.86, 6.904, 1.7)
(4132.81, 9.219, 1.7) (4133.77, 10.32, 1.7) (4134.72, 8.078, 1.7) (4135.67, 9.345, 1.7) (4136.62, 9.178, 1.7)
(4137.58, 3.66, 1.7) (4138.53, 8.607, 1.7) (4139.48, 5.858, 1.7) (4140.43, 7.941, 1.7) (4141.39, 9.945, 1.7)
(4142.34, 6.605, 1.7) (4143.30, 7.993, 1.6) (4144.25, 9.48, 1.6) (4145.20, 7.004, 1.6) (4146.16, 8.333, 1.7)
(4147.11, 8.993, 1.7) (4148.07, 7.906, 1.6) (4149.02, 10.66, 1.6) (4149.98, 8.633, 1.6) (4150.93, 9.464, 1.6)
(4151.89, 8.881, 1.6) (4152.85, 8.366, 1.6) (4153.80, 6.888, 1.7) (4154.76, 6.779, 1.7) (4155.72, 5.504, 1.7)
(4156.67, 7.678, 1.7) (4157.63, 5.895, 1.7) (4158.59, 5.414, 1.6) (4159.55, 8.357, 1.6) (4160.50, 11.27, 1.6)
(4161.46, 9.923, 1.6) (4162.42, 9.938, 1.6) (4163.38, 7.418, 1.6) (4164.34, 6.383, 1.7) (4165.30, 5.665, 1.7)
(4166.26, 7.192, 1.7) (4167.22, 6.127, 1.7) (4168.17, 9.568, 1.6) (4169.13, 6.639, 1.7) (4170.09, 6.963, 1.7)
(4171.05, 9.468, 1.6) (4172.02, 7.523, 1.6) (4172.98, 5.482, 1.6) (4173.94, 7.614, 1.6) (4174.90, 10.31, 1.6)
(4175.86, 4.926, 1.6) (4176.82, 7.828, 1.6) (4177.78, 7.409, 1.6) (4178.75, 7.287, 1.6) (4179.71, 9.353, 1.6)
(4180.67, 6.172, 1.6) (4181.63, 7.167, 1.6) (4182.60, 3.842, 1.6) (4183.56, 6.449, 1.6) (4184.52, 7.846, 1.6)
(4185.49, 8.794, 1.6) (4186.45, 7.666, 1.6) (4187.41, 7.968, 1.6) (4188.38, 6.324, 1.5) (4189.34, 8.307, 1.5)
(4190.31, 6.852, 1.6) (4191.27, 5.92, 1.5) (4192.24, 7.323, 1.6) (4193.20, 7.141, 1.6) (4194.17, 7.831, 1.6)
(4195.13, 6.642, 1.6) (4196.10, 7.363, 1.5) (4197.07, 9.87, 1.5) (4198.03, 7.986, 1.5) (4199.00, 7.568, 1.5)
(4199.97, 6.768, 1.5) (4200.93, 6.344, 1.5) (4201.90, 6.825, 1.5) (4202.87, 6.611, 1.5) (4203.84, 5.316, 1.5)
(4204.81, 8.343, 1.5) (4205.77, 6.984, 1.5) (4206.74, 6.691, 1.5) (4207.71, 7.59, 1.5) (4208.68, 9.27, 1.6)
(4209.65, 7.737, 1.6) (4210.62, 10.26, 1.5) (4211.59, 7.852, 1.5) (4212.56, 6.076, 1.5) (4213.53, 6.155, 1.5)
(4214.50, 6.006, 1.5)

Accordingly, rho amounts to 1.9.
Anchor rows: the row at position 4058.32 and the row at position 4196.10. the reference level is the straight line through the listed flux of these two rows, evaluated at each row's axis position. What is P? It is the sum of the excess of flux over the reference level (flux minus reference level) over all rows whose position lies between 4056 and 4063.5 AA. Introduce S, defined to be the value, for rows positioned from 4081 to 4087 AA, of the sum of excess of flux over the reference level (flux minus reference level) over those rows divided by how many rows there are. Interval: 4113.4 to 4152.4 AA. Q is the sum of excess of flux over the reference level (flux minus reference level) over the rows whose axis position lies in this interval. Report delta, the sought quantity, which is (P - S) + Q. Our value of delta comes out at -74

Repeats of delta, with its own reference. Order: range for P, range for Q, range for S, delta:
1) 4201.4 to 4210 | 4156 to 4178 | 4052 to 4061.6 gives -24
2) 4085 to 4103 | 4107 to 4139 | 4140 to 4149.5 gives -95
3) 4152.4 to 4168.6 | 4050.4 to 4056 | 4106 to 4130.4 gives -17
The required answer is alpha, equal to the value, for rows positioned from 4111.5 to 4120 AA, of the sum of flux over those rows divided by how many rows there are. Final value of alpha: 9.8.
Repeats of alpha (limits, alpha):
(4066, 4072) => 12.0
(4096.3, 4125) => 9.9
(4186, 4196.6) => 7.2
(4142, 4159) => 7.8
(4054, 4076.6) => 12.9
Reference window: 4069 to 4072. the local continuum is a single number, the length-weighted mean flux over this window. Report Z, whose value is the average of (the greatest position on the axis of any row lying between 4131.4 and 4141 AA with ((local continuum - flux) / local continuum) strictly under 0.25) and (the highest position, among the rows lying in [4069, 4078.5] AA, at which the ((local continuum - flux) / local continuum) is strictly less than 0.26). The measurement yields 4105.9 AA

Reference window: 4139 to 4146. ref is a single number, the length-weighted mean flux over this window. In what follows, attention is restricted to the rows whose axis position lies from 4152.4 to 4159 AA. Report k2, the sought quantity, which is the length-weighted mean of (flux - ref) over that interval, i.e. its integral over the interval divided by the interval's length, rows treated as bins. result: -1.2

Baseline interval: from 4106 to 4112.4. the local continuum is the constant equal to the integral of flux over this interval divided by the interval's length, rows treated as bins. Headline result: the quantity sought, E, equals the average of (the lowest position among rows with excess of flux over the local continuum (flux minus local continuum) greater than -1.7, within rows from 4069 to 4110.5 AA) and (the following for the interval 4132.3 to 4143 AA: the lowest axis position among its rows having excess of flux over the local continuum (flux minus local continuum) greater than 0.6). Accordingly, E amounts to 4101.7 AA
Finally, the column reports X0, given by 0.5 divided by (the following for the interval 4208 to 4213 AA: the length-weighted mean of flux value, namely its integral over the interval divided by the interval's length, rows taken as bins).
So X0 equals 0.061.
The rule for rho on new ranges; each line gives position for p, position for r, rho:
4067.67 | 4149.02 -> 1.1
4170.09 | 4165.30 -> 1.2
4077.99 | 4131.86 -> 1.8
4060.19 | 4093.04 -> 1.0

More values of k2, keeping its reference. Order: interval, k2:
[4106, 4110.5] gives 1.6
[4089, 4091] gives 2.1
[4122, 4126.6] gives 0.7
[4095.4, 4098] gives 3.6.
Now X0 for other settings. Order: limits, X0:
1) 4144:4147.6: 0.060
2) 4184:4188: 0.062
